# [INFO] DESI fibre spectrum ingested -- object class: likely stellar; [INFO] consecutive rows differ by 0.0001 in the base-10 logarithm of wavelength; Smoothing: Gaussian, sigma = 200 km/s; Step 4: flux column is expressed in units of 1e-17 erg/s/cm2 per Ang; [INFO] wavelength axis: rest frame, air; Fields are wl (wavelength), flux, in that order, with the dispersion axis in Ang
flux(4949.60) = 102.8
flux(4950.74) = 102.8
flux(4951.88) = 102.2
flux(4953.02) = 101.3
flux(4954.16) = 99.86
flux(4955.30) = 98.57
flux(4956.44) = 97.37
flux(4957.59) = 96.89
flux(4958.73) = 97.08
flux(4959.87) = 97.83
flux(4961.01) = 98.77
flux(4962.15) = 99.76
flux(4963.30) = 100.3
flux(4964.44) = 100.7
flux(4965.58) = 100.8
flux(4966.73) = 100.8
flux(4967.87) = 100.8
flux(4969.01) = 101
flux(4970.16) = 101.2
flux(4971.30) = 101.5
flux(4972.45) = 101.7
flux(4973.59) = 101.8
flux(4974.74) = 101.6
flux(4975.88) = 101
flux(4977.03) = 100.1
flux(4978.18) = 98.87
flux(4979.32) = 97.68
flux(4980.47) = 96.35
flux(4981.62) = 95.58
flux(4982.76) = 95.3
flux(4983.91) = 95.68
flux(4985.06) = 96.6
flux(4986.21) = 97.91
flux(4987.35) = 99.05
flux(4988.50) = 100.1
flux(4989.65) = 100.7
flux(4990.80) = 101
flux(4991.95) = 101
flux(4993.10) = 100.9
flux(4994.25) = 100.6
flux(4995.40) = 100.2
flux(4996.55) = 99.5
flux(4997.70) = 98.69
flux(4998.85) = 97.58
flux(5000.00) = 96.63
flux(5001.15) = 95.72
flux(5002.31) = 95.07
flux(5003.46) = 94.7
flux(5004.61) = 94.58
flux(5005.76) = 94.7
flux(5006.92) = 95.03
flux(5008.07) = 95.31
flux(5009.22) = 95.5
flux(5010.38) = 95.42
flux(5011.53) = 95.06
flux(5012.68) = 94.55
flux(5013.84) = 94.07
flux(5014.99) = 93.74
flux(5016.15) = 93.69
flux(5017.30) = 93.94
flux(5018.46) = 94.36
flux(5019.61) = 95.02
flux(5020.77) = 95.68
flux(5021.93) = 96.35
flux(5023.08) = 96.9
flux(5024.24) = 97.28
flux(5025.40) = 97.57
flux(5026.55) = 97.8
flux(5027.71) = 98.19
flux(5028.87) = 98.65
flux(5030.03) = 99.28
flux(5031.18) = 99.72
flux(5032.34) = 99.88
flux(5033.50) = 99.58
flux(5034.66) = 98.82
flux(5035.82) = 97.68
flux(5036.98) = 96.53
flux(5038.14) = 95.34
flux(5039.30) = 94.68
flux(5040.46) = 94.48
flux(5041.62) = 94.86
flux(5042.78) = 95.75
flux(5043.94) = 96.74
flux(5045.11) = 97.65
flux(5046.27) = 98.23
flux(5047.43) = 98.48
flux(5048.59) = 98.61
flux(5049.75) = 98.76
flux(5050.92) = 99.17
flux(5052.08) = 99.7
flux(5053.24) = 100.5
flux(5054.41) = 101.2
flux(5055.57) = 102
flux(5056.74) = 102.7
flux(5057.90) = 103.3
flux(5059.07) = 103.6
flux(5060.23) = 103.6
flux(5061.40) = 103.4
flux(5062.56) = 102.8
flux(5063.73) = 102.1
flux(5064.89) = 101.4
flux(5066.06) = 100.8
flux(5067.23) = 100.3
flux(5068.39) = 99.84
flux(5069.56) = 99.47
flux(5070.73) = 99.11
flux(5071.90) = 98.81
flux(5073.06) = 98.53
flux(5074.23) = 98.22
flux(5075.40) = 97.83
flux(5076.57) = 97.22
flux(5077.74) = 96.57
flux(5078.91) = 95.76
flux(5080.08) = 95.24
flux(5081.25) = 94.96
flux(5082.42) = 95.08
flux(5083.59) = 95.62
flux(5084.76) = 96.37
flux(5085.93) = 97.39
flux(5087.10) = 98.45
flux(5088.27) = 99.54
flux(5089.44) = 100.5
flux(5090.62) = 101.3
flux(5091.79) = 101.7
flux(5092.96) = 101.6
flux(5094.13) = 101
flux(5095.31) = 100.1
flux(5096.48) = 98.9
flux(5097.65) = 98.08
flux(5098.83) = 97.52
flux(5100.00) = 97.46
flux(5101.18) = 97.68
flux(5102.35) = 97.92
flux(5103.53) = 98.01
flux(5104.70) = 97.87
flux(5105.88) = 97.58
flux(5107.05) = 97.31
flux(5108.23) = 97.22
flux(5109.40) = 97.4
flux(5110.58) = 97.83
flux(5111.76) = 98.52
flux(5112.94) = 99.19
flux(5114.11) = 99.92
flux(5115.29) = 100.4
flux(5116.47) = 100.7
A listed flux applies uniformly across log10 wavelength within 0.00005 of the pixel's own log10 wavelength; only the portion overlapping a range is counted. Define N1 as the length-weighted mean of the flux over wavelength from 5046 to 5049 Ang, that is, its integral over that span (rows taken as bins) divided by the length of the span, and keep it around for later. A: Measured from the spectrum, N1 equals 99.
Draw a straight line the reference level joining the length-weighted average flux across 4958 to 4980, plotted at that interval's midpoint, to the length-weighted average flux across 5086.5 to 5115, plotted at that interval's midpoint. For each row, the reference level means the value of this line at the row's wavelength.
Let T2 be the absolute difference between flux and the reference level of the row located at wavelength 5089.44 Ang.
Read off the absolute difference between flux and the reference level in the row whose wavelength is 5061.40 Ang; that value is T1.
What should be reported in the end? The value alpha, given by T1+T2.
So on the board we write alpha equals 5.7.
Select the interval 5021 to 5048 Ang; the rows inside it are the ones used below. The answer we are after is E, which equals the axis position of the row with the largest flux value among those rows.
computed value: 5032.34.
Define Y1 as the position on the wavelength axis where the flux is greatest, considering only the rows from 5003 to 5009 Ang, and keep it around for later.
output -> 5008.07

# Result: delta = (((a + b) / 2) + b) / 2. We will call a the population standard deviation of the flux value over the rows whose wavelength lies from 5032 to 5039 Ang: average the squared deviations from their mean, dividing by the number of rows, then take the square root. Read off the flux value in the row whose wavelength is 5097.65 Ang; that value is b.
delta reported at 74.0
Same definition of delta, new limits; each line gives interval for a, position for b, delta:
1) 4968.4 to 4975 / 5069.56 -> 74.7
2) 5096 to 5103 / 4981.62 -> 71.8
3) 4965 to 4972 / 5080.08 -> 71.5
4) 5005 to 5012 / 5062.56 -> 77.2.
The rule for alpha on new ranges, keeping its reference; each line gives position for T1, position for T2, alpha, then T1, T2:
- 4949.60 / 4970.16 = 3.5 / 2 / 1.1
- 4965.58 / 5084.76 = 3.3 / 1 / 2.7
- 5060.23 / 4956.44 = 7.2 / 4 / 2.9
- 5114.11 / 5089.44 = 2.7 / 1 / 1.5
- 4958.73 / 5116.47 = 5.1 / 3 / 2.0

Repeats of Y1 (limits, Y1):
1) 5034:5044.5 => 5034.66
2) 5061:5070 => 5061.40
